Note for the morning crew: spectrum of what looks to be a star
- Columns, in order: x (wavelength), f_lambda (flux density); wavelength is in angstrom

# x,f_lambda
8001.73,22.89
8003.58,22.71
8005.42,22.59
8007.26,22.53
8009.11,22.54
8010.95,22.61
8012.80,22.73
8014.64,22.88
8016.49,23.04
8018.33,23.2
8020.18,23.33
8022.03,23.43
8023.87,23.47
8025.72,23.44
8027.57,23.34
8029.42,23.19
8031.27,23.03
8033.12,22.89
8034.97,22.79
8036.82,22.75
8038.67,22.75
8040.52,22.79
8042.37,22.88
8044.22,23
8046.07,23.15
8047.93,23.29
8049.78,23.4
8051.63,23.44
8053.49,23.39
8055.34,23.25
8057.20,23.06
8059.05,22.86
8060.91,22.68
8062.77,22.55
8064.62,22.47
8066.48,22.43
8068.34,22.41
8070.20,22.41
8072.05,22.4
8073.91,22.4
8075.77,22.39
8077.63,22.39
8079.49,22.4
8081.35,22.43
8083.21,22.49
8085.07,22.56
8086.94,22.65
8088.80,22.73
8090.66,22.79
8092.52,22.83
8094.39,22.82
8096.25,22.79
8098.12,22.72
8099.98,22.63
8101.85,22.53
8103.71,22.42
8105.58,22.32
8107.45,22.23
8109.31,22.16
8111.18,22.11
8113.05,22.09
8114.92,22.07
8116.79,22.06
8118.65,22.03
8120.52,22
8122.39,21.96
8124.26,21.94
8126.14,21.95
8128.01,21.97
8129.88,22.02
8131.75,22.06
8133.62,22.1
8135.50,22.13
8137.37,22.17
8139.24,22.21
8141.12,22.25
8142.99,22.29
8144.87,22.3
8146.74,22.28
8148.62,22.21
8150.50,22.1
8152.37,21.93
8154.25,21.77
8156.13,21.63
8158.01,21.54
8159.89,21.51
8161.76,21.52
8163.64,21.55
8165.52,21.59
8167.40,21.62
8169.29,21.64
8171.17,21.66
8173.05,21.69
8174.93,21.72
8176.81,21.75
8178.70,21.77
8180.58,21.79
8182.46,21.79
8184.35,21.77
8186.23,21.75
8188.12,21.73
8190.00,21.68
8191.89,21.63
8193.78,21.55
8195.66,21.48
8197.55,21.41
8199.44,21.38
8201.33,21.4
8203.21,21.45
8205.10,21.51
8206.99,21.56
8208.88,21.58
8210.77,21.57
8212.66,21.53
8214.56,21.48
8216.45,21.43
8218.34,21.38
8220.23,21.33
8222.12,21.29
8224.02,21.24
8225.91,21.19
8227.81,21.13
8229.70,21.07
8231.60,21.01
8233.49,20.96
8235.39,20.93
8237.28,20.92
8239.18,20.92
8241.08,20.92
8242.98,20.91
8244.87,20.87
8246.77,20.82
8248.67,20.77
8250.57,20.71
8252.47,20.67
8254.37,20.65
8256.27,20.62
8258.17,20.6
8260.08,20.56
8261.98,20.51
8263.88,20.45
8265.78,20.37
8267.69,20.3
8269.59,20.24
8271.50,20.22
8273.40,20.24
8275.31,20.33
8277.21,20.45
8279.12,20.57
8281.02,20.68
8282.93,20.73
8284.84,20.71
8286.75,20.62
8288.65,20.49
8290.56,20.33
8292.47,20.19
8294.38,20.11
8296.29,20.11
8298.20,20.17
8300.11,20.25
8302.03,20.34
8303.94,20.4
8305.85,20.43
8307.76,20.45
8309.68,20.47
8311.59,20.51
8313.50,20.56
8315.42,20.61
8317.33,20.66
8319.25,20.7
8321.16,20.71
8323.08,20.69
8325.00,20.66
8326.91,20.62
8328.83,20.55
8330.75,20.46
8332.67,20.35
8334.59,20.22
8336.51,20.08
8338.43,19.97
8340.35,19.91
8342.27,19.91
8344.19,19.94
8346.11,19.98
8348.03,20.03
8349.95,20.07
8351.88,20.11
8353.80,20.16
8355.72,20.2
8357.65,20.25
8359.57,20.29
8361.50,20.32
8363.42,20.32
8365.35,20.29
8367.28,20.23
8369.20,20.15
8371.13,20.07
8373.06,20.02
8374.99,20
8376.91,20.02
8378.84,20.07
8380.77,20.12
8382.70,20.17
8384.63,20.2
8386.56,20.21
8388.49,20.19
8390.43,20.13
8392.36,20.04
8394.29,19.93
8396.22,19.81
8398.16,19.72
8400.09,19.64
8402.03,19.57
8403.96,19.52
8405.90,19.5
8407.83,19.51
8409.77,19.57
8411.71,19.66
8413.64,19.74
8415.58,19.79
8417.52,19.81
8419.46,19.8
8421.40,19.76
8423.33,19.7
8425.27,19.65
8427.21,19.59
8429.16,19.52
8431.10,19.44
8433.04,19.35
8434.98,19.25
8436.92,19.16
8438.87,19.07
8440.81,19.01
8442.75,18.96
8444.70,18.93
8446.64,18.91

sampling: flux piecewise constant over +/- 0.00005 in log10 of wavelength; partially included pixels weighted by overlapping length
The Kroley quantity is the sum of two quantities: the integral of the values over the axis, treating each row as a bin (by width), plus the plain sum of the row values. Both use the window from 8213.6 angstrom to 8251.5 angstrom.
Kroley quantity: 1220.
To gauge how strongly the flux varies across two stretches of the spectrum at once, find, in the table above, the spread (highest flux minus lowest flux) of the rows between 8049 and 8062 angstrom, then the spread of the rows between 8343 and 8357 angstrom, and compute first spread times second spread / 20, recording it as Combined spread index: 0.010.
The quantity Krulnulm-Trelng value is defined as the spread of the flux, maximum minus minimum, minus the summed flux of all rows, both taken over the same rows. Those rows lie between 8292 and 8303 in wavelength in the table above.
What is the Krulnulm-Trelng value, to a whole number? -121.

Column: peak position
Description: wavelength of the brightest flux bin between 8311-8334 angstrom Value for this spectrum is 8321.16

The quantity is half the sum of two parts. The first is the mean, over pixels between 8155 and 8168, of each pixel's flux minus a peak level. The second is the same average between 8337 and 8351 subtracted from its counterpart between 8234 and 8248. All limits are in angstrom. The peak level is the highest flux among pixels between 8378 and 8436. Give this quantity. 1.14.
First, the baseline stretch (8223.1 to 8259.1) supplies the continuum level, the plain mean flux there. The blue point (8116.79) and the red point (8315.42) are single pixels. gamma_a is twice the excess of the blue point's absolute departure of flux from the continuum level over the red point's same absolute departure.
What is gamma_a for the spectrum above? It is 1.8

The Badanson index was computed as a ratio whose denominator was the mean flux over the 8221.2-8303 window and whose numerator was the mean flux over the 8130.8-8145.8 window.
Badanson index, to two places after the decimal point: 1.08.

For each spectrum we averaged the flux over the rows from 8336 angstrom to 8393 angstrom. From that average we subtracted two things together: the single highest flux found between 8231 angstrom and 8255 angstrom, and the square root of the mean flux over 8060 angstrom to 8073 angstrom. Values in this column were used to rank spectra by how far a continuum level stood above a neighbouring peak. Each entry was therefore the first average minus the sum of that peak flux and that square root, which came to -5.6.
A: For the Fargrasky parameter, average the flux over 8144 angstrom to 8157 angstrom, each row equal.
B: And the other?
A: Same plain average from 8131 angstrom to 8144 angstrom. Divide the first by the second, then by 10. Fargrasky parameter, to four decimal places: 0.0994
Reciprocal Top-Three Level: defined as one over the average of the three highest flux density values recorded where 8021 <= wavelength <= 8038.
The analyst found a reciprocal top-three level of 0.0426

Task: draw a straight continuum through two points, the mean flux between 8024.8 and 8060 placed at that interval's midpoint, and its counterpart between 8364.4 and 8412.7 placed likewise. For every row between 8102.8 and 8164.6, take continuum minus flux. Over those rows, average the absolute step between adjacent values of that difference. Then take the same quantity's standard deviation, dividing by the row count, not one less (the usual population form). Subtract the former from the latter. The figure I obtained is 0.15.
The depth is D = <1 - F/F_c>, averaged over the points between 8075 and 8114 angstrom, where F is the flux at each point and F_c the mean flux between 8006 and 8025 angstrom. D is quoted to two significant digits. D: 0.021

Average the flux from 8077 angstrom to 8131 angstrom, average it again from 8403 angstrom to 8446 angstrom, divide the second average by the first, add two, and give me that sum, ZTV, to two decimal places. 2.87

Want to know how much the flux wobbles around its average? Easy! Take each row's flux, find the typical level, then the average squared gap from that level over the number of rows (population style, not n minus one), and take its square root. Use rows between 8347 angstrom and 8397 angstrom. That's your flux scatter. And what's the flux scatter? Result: 0.121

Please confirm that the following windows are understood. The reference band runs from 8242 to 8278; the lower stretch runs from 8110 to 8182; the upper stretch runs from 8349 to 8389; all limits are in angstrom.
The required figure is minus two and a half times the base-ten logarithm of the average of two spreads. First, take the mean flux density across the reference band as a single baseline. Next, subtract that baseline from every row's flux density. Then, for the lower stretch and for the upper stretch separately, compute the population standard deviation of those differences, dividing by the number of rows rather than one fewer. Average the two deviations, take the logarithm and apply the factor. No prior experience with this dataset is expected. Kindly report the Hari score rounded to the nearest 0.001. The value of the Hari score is 1.924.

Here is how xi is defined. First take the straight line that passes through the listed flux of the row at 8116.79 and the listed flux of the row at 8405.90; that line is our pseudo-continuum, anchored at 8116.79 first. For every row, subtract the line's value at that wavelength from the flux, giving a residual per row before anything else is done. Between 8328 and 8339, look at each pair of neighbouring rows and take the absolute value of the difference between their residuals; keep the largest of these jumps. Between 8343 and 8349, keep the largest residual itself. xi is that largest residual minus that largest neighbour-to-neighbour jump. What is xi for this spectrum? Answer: -0.11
